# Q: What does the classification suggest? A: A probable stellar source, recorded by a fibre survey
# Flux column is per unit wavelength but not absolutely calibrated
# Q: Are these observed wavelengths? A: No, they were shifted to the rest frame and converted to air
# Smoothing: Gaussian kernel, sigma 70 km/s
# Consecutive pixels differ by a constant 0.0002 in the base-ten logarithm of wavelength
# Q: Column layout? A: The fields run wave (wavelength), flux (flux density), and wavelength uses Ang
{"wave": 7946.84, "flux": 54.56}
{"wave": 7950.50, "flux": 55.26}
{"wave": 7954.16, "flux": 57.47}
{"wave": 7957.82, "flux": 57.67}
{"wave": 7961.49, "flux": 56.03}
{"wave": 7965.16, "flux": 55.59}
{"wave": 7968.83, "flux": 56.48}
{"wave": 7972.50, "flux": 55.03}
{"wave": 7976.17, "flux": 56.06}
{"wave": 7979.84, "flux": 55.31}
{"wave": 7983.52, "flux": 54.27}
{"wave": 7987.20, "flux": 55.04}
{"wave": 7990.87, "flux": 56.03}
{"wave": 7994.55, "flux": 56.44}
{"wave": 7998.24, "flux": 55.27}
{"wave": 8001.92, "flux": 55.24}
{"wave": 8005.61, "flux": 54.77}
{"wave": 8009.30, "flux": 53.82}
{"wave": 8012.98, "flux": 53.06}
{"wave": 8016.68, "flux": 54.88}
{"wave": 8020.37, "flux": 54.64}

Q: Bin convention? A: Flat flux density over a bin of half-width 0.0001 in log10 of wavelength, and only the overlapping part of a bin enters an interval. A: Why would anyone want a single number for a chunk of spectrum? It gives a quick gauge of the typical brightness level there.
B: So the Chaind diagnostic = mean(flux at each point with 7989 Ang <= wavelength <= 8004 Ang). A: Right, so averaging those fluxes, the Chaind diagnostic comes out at 55.7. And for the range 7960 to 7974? 55.8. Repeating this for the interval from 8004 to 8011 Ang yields 54.3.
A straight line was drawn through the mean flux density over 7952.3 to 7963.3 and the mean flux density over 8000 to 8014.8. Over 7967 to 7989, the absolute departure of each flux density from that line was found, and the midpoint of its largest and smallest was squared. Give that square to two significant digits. 0.47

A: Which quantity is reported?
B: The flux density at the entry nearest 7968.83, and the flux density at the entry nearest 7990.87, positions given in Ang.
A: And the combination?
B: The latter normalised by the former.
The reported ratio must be 0.99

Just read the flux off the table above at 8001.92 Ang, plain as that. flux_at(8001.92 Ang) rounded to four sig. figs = 55.24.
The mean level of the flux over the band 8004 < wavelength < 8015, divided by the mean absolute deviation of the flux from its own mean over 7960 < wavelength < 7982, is 122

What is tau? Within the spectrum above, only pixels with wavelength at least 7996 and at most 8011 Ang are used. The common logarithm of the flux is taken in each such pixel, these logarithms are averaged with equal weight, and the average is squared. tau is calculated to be 3.02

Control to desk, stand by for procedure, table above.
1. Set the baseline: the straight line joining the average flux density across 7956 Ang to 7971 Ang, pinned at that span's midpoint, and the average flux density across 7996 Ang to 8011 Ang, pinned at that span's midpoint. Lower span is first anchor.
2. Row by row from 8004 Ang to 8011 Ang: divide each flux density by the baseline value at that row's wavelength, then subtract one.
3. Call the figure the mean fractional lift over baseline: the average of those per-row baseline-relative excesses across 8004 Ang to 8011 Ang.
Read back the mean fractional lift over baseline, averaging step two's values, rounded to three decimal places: -0.006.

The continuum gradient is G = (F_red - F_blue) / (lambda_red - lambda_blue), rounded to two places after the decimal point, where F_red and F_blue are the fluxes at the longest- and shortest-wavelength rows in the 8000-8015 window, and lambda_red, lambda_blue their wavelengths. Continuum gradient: -0.20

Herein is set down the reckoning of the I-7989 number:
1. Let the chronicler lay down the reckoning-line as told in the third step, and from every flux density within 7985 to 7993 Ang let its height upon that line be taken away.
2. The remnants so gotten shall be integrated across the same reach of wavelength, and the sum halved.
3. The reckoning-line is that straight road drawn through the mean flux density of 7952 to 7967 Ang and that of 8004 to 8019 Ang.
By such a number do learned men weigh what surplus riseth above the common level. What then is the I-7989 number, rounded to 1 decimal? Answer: 1.1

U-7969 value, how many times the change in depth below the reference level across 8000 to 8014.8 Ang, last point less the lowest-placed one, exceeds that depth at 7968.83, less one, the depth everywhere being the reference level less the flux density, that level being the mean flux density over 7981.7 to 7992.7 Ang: -2.6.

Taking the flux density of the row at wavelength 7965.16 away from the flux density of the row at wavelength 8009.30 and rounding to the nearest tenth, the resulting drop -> -1.8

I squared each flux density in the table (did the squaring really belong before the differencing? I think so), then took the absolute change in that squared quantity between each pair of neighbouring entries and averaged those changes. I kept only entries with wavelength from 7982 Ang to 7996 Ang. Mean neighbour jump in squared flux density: 80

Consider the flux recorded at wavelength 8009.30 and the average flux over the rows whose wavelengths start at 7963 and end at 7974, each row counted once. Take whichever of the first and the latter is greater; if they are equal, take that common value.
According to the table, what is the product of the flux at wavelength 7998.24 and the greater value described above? 3079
